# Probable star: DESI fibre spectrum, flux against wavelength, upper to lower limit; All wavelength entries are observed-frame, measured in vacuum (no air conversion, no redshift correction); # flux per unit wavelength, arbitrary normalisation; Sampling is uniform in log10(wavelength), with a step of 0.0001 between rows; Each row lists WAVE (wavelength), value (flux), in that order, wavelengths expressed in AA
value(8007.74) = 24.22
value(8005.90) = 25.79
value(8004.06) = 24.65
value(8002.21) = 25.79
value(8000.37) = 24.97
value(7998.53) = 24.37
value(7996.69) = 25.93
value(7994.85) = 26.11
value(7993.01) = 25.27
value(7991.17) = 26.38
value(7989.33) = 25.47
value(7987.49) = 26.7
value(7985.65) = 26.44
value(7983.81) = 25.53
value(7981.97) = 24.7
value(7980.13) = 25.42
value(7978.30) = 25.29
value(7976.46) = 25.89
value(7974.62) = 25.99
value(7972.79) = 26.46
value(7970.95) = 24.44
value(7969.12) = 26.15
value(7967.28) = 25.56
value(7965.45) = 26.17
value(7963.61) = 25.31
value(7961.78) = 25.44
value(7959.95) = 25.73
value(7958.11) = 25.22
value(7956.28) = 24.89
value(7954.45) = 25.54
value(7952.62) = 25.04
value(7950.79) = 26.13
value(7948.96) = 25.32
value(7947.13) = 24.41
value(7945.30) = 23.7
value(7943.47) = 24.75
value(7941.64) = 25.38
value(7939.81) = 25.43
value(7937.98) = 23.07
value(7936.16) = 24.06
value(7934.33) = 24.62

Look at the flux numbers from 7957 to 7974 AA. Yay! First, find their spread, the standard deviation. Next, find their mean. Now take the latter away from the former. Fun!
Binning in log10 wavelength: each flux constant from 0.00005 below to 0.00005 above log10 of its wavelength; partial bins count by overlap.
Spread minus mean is -25.0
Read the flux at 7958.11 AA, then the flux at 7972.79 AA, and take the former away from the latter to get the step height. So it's 1.2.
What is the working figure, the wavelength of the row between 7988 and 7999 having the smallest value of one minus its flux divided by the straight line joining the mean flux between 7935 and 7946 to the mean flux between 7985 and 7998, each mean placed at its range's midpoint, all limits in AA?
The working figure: 7991.17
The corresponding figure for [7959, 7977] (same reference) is 7972.79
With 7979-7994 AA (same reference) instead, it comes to 7987.49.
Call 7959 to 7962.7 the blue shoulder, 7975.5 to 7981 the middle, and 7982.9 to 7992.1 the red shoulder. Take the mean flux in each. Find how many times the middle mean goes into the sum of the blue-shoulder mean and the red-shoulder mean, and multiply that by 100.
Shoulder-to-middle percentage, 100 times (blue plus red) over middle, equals 202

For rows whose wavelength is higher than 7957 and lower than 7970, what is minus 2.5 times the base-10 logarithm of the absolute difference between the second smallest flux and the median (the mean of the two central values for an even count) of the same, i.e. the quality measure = 1.5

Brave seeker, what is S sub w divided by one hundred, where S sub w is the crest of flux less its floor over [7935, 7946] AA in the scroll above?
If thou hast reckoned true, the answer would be 0.0236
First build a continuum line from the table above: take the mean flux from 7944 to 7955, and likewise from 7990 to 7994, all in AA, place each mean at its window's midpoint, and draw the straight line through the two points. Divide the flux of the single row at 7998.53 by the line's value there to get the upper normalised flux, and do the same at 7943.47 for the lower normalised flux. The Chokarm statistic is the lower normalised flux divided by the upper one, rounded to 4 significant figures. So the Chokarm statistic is 1.058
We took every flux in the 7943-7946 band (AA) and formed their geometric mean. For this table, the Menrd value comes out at 24.2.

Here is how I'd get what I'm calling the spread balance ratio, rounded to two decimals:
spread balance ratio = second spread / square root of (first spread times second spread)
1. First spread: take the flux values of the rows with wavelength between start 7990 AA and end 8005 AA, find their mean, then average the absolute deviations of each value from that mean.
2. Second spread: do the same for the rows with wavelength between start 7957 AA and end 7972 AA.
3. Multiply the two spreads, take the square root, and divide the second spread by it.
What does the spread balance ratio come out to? 0.80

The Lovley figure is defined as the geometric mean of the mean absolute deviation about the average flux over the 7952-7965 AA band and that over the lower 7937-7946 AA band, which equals 0.4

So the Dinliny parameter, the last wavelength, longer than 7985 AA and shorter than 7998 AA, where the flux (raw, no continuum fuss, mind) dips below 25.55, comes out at 7993.01 AA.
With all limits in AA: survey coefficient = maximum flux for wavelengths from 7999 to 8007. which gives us 25.79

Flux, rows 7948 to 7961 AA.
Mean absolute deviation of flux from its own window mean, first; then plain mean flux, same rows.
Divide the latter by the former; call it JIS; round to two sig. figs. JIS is 76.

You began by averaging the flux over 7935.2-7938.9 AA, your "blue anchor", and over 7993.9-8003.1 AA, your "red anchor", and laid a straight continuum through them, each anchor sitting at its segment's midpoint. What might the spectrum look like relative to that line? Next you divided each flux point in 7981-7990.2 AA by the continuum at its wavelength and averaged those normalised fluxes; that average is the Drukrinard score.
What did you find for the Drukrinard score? 1.03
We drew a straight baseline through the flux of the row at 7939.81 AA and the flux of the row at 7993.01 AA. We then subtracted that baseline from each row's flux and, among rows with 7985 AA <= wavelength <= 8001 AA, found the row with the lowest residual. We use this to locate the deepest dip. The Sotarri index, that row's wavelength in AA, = 7998.53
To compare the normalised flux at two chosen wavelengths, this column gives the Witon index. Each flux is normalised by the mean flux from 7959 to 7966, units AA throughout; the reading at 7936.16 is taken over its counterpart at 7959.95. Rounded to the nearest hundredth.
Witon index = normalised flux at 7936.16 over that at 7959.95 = 0.94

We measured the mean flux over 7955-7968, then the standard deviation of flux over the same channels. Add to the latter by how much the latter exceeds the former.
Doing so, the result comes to -24.7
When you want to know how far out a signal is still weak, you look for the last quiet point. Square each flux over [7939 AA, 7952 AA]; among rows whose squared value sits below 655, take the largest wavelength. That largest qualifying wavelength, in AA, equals 7948.96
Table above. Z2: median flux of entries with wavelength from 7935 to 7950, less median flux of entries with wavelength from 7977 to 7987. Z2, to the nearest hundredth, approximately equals -0.84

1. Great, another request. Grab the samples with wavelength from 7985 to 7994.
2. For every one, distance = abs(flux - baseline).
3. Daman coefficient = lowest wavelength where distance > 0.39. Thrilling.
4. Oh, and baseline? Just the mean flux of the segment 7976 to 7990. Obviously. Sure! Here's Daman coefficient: 7985.65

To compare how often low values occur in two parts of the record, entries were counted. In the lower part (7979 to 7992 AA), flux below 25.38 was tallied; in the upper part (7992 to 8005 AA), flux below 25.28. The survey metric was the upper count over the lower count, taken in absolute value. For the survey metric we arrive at 4.0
